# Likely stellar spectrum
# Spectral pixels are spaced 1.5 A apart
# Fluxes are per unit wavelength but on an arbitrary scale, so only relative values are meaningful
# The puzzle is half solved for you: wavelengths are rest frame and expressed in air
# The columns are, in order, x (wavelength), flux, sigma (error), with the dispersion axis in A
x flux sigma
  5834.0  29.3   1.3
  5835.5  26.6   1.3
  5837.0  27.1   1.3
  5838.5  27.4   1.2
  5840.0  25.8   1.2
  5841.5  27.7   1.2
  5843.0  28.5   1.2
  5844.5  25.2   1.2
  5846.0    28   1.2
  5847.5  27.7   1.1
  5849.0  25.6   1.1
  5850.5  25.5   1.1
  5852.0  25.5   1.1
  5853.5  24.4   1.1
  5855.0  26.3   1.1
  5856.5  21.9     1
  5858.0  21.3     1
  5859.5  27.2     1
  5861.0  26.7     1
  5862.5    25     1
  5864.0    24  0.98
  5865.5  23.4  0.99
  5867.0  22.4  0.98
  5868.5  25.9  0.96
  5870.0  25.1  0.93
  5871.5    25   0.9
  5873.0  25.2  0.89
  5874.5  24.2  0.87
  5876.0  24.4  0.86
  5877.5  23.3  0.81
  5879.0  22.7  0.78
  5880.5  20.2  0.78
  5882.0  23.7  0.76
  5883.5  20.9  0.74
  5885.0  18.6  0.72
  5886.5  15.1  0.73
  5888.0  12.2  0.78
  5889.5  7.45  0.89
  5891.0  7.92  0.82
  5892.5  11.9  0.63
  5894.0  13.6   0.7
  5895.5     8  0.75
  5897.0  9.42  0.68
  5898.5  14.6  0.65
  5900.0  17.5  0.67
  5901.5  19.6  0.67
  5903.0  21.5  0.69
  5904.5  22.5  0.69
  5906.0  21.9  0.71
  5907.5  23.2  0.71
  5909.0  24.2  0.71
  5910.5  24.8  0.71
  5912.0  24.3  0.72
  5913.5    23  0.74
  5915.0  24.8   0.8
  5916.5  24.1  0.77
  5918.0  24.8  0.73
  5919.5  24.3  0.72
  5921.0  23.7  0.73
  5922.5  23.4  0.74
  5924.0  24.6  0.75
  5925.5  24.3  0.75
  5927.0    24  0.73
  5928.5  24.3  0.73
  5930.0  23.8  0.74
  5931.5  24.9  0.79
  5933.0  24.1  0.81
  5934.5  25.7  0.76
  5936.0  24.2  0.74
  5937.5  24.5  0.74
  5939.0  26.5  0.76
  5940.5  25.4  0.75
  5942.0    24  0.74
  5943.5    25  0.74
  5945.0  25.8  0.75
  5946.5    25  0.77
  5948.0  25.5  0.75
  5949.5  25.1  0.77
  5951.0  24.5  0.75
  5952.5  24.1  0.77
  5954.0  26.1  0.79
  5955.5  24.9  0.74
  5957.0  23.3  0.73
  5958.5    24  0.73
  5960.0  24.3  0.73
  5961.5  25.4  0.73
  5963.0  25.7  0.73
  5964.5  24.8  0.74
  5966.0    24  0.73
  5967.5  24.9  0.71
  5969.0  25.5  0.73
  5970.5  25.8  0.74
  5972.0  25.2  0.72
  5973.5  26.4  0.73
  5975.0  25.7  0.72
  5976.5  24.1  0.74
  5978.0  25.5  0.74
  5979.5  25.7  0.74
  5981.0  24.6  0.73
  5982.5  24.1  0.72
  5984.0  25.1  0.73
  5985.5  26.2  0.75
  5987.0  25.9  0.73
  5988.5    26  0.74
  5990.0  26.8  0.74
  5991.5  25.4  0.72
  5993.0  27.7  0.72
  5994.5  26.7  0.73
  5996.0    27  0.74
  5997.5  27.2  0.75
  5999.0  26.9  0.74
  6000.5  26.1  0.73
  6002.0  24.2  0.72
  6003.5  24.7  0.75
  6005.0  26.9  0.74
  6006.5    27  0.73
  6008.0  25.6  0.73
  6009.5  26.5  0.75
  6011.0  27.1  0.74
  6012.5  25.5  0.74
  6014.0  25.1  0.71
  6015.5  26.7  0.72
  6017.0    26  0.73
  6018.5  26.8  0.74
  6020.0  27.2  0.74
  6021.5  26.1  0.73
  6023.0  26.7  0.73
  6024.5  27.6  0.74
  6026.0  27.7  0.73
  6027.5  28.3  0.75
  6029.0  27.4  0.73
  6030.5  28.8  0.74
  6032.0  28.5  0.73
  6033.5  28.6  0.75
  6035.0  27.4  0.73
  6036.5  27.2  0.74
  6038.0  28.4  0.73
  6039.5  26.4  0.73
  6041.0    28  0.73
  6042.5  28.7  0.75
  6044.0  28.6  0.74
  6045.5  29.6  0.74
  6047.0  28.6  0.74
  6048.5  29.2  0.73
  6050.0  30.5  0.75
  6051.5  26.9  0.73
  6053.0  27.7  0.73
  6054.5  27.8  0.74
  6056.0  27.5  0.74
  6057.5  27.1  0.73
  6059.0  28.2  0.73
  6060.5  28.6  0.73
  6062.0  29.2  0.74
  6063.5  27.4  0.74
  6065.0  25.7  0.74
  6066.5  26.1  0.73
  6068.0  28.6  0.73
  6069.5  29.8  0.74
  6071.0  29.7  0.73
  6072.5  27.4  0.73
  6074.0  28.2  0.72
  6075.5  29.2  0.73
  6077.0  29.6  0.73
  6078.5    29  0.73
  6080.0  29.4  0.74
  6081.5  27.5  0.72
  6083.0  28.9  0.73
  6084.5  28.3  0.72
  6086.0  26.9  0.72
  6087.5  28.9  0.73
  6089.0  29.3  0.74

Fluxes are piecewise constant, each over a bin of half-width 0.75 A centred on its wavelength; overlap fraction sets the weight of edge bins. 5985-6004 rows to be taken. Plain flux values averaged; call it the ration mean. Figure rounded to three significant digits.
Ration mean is 26.2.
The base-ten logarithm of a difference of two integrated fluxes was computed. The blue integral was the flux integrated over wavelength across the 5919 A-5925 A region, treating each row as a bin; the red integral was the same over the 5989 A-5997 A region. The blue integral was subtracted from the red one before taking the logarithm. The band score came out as 1.8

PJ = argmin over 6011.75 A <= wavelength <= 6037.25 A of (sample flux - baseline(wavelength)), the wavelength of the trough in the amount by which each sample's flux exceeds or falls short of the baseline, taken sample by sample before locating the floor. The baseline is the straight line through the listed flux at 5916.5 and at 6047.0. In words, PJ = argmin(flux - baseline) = 6014.0 A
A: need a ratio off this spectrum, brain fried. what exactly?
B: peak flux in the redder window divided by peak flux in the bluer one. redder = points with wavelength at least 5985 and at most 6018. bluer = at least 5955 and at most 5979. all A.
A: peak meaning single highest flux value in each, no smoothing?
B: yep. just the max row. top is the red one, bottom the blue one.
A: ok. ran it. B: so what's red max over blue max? 1.05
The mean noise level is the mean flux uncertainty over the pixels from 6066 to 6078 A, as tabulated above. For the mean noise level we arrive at 0.73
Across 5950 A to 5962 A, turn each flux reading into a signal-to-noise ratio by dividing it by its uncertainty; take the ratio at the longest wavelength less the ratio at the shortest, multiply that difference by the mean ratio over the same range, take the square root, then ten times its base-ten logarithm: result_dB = 9.2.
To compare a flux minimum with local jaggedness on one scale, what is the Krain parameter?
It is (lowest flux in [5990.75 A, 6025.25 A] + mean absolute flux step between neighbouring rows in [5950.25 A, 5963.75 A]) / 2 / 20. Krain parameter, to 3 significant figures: 0.629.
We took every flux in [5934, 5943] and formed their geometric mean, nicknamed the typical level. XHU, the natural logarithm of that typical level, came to 3.22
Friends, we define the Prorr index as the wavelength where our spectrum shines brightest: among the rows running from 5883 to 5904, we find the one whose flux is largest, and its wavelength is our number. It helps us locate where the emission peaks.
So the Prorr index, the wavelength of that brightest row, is 5903.0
